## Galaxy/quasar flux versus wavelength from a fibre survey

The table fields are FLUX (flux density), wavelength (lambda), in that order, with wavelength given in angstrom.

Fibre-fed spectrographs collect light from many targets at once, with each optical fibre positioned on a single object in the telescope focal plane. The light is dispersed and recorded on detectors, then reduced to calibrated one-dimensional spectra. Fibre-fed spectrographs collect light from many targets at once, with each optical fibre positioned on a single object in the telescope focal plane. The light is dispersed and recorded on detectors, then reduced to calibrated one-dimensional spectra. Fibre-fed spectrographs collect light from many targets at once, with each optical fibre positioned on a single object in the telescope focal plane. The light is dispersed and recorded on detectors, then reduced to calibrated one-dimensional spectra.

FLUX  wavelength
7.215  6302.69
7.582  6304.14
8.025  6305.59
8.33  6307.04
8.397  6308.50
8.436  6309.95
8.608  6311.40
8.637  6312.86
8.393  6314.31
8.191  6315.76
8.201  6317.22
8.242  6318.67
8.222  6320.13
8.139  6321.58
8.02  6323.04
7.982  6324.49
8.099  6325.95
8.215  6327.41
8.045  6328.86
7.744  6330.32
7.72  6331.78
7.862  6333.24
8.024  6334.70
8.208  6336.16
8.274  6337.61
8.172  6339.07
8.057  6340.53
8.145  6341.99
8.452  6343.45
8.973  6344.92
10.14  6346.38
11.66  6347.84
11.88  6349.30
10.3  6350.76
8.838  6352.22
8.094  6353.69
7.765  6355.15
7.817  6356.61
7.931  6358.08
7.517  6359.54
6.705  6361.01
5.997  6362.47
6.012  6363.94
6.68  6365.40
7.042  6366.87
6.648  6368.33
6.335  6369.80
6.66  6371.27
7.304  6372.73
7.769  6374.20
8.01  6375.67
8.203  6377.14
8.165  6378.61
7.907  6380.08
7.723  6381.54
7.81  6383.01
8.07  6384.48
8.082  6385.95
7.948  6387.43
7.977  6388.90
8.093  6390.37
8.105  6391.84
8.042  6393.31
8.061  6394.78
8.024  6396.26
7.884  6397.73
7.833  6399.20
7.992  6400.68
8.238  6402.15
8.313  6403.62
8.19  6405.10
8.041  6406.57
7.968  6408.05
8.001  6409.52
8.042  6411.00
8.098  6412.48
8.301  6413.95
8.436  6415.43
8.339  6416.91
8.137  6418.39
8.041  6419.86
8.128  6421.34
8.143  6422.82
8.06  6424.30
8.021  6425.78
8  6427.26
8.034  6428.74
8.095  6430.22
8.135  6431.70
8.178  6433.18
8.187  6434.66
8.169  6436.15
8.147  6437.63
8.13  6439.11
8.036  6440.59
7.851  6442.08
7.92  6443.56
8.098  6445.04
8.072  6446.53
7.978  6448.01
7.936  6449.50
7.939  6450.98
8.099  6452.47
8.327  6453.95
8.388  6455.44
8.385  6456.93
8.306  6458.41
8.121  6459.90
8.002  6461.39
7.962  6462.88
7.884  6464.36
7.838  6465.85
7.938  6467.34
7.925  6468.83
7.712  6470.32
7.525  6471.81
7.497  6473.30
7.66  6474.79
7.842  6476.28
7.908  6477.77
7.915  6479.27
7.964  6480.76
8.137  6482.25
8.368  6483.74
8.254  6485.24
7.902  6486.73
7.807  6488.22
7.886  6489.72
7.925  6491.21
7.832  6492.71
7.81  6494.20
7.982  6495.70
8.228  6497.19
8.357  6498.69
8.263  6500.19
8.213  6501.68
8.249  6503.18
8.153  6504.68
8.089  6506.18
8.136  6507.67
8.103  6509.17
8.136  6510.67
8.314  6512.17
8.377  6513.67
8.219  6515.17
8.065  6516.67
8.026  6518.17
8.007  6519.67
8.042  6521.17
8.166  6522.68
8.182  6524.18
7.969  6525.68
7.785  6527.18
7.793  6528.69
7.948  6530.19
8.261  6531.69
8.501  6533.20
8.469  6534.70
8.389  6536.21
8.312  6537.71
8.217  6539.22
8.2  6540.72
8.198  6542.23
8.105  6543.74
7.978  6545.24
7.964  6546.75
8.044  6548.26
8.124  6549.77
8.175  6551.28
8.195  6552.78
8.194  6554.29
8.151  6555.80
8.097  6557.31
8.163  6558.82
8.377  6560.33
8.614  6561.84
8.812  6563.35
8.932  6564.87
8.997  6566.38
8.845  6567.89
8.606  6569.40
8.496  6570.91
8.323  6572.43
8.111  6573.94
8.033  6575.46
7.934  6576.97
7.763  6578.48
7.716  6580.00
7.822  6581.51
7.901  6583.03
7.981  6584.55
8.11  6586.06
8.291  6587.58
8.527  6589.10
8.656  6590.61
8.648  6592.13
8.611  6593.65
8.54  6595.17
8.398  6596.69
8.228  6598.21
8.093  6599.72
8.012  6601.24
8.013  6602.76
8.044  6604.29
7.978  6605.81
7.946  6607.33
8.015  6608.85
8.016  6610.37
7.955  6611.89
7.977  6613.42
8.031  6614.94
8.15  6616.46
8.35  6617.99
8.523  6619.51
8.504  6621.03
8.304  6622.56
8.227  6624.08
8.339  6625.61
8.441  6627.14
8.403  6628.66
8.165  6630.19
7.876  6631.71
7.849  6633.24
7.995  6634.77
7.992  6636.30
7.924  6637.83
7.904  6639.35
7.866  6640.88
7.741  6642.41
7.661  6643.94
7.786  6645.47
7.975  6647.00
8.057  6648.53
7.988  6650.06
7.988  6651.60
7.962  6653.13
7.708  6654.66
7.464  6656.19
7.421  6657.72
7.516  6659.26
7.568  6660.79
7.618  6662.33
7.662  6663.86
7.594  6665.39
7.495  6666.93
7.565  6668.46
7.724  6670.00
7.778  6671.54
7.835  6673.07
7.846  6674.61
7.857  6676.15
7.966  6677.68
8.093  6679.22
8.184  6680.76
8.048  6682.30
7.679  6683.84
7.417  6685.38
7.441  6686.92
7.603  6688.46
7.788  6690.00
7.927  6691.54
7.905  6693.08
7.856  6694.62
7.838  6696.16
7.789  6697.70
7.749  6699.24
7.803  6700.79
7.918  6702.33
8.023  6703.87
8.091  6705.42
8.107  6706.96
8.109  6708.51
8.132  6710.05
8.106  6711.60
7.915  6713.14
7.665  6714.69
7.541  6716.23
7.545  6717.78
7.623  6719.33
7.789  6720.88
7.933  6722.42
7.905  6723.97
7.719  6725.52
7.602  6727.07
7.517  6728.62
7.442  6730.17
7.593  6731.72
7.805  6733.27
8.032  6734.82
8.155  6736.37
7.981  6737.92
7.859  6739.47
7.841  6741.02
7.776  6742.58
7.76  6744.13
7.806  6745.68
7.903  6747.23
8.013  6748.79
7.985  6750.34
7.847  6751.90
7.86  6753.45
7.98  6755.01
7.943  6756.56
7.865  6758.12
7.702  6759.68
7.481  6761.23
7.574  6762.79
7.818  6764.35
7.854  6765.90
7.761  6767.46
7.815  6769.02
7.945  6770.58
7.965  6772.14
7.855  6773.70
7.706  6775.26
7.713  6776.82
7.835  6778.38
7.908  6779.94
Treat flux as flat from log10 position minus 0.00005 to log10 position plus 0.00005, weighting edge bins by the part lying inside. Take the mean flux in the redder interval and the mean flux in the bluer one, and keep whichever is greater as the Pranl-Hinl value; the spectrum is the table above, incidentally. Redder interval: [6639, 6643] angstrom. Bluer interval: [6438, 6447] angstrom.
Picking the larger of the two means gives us 8.02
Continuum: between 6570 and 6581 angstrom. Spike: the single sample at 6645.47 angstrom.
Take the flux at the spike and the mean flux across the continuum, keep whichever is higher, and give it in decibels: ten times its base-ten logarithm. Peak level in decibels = 9.06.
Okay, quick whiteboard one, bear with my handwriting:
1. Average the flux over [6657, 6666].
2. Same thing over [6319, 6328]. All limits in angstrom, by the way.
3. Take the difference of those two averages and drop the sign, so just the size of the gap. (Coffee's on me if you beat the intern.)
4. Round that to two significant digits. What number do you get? 0.55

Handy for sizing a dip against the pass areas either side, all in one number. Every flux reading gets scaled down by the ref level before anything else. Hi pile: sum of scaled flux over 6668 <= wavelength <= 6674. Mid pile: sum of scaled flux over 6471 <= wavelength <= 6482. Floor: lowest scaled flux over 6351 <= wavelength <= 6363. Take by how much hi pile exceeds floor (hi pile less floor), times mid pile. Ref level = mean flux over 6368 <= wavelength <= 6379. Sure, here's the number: 25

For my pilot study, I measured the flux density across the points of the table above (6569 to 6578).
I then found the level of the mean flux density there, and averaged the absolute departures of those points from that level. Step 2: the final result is 0.22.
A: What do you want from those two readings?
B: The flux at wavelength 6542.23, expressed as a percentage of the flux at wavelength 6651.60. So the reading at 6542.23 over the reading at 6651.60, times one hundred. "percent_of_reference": 103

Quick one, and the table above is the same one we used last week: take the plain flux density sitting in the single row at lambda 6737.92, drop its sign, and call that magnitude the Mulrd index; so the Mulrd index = 7.98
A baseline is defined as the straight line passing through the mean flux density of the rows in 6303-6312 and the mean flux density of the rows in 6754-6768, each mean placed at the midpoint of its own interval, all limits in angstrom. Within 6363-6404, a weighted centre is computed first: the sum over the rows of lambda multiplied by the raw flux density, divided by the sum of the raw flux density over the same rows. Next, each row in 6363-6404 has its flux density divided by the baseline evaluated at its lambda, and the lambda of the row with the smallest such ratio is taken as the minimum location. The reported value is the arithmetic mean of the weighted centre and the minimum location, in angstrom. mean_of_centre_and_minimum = 6374.2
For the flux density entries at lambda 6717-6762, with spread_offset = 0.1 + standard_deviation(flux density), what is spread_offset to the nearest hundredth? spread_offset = 0.28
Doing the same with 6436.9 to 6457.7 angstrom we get 0.27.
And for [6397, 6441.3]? 0.23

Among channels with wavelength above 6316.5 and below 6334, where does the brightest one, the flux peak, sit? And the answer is 6318.67 angstrom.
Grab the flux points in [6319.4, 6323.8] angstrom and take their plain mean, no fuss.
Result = 8.1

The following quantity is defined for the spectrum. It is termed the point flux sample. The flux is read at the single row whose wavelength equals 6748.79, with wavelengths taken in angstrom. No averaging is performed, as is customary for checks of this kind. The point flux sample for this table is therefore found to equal 8.013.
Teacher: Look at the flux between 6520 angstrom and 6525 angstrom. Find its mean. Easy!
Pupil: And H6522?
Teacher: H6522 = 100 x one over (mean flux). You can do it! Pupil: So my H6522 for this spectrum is 12.3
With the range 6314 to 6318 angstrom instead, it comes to 12.1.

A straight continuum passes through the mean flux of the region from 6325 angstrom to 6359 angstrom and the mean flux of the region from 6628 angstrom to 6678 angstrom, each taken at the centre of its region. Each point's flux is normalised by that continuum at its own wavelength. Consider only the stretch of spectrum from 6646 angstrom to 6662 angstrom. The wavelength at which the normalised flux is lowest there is 6657.72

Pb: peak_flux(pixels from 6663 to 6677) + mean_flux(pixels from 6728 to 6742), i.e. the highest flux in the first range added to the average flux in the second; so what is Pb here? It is 15.7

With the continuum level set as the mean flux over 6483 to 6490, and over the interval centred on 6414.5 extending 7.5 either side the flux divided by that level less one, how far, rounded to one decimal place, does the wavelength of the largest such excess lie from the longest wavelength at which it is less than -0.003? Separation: 5.9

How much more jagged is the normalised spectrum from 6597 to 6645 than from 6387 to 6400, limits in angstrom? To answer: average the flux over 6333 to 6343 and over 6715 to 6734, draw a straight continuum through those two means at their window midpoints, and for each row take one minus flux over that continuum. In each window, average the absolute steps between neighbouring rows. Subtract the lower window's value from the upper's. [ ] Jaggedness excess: 0.00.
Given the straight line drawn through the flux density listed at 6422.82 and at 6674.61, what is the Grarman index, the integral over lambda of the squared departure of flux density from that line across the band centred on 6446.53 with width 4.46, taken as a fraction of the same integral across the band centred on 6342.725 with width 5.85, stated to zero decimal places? 0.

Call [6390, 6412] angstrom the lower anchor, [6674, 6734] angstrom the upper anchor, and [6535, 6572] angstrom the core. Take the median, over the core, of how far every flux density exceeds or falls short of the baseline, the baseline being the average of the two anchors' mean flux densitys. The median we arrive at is 0.26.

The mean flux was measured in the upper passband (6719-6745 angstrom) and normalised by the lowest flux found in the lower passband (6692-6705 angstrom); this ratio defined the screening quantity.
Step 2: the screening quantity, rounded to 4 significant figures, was 1.005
